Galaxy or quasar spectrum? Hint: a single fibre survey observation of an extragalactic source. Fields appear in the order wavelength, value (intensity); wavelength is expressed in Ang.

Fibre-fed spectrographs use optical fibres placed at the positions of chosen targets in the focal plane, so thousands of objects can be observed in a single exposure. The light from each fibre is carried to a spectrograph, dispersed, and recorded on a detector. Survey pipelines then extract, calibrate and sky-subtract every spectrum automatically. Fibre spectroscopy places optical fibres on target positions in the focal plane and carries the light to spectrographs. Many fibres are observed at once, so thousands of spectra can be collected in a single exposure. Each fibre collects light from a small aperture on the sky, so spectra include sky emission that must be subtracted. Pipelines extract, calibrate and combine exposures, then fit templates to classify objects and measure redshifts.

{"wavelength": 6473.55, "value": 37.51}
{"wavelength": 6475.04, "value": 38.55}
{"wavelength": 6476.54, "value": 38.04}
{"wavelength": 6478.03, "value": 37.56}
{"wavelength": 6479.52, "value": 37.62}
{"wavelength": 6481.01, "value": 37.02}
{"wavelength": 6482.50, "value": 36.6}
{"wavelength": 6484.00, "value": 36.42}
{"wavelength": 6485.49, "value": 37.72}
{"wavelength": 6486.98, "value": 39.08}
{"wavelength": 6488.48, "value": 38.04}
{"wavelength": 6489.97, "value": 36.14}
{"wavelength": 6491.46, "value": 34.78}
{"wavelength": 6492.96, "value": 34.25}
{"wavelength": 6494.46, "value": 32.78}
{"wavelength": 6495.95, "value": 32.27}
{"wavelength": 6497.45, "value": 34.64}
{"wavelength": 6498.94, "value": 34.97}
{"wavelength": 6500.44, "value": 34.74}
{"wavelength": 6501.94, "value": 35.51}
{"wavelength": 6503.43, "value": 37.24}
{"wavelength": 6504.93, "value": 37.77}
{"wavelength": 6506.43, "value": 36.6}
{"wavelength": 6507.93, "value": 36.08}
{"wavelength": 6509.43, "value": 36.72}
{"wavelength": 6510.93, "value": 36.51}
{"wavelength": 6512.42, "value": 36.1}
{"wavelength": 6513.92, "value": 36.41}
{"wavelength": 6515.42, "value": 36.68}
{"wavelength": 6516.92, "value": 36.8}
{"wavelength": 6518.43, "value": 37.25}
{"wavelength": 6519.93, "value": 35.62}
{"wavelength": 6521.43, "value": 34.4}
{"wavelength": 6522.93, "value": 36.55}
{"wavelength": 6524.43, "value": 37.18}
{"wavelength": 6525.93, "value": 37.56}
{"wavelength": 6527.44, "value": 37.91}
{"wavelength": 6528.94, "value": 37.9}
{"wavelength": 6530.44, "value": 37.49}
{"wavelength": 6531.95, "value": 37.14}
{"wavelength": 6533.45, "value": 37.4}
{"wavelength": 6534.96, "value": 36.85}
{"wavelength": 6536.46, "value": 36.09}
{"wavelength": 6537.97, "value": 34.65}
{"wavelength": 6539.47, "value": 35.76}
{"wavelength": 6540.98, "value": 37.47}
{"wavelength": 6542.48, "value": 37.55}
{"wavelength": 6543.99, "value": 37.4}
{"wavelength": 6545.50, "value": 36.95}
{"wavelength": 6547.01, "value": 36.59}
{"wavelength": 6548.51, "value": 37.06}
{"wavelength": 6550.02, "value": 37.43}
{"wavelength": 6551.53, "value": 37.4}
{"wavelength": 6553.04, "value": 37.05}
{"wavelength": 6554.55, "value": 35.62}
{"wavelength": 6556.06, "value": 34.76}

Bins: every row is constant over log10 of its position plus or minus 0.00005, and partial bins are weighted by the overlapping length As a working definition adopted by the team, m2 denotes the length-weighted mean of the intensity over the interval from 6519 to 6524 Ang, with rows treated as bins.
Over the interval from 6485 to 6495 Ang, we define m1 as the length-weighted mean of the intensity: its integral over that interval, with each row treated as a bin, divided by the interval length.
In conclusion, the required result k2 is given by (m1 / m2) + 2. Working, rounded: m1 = 36.1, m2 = 35.7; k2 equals 3.01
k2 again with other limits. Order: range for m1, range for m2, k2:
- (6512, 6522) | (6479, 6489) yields 2.97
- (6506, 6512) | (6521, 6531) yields 2.98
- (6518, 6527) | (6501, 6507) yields 2.99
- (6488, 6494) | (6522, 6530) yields 2.95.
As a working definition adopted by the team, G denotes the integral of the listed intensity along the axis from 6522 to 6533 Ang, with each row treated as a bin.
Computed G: 411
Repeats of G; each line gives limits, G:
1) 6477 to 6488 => 412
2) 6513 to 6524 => 399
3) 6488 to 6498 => 346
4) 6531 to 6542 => 402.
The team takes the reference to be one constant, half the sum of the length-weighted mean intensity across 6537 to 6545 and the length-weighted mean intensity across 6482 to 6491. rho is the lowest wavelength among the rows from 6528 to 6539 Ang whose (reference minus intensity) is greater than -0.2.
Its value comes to 6534.96 Ang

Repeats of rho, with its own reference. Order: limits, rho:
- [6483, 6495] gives 6484.00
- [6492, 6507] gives 6492.96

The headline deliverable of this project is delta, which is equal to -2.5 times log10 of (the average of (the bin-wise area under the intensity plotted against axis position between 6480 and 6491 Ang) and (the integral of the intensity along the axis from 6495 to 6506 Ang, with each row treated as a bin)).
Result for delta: -6.50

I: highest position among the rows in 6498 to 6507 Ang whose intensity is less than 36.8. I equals 6506.43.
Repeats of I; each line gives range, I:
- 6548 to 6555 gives 6554.55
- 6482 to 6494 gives 6492.96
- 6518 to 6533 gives 6522.93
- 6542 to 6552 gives 6547.01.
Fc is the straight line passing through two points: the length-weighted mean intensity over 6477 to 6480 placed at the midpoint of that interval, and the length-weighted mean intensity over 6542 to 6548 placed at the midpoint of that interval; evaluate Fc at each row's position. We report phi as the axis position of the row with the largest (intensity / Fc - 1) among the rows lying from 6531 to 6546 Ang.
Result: 6542.48 Ang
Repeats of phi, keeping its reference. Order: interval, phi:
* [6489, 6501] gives 6489.97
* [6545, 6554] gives 6550.02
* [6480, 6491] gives 6486.98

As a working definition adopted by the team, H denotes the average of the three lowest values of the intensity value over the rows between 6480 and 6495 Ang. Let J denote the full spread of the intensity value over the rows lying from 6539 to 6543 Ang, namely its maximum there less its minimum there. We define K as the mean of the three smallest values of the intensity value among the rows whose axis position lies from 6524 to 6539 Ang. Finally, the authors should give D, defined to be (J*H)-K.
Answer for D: 24.9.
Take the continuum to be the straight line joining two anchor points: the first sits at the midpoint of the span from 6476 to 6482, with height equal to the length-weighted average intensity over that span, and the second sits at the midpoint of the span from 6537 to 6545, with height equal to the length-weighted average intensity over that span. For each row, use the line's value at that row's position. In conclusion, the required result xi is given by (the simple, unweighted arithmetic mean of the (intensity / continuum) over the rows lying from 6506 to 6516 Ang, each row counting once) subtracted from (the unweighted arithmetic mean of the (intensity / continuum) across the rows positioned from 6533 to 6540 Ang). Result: 0.003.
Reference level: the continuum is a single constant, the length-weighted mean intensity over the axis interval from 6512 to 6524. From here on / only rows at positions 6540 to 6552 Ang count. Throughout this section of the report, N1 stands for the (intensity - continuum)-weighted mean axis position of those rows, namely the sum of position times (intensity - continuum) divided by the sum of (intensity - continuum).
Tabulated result 6546.0 Ang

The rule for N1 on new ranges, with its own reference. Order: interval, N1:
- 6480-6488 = 6485.4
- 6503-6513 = 6505.3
